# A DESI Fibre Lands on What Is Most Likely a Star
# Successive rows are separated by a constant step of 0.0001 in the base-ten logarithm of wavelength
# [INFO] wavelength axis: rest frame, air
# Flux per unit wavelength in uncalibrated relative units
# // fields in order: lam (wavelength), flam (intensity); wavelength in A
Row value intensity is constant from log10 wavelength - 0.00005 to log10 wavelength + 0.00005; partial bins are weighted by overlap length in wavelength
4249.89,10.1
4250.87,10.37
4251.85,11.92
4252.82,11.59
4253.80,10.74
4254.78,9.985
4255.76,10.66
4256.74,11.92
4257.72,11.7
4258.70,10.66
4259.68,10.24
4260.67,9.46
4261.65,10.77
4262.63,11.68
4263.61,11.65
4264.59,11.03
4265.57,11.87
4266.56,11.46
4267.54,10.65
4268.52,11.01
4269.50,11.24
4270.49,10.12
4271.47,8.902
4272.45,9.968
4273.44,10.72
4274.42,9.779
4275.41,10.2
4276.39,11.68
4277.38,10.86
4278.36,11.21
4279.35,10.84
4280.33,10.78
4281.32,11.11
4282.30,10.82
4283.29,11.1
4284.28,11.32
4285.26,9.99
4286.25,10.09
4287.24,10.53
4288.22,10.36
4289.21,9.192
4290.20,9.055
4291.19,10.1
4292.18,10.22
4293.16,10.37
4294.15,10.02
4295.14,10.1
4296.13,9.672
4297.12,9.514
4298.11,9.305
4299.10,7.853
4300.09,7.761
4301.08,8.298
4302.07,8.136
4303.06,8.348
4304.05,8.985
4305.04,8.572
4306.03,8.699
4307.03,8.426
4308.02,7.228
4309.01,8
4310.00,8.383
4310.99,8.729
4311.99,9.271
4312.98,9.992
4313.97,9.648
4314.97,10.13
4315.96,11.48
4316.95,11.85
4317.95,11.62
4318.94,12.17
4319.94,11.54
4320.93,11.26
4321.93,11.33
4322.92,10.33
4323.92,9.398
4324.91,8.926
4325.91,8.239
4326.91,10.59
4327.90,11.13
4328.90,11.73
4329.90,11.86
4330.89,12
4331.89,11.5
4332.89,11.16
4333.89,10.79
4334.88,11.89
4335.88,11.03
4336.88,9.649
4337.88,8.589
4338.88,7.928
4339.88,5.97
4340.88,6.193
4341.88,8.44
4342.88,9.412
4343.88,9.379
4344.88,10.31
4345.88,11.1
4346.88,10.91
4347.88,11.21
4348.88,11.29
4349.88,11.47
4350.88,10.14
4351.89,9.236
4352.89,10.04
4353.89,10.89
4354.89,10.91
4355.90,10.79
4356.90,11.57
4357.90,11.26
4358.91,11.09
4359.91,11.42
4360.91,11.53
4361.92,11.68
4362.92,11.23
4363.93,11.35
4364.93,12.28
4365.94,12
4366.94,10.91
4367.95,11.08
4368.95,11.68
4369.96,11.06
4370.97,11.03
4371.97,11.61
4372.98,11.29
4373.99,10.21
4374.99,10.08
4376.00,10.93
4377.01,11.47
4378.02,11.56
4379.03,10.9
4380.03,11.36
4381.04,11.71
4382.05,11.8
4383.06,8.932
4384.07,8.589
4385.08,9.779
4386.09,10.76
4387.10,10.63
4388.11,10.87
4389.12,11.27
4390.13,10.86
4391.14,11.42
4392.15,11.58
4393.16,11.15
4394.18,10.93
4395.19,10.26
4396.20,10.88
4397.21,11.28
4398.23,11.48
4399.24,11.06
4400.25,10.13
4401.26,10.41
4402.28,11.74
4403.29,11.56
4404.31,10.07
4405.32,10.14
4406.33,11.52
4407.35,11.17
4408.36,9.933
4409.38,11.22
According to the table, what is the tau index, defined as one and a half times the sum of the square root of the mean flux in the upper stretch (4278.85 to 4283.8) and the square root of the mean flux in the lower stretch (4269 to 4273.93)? 9.75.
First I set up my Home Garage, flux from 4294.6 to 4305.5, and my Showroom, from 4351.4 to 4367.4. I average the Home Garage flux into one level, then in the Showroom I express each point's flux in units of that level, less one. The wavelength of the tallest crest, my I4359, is 4364.93 A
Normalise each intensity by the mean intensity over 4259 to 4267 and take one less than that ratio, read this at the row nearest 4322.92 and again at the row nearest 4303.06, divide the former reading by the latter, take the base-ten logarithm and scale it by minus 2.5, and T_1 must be 1.5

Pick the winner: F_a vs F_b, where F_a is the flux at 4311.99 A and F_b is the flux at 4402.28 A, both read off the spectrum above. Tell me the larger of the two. 11.7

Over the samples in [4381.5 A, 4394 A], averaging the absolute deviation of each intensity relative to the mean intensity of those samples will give 0.8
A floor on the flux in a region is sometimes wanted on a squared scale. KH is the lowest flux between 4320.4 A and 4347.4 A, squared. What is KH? 36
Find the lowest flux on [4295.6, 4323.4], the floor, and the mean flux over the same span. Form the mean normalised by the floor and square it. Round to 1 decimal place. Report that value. 1.7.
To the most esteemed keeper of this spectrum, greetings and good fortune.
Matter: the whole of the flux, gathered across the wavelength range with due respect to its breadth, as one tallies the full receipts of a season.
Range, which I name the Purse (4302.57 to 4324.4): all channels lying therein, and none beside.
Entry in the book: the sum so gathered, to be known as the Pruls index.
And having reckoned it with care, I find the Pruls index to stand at 214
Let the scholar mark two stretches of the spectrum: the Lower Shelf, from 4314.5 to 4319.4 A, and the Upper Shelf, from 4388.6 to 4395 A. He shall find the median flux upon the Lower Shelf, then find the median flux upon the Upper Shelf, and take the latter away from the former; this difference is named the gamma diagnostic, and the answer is 0.41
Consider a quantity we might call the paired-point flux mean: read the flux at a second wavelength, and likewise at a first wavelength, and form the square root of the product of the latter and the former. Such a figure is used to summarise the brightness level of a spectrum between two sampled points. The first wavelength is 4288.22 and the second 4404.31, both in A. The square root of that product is 10.2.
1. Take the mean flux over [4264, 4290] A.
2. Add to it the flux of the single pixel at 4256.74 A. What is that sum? 22.6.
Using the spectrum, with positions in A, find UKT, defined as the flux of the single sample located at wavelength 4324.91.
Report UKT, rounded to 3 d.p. 8.926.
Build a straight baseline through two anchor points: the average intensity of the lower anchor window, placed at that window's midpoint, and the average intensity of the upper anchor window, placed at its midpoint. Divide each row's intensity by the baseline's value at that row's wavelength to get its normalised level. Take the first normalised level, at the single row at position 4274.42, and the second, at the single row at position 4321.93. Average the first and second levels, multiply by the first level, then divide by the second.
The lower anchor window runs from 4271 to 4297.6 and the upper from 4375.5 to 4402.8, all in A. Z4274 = 0.90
